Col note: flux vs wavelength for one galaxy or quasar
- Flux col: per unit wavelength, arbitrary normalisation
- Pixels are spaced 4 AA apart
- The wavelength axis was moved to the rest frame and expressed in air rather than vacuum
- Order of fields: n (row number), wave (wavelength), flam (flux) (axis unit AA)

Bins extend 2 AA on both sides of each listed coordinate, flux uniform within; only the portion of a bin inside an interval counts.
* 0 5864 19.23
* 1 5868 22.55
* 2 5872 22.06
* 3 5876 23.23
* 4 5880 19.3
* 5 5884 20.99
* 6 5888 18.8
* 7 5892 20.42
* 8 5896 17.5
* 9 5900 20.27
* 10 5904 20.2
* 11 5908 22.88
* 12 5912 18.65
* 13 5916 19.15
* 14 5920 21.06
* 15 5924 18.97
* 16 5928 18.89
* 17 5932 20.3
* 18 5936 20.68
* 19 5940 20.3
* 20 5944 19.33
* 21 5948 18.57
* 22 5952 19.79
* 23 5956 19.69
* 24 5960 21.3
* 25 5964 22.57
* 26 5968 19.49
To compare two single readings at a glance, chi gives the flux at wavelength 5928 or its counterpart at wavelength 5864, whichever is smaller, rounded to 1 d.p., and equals 18.9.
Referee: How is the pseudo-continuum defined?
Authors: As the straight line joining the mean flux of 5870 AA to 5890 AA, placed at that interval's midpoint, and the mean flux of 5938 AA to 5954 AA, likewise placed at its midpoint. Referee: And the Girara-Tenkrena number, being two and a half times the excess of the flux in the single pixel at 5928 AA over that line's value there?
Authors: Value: -2.5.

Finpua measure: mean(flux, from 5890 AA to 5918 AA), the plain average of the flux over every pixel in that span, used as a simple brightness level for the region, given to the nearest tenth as 19.9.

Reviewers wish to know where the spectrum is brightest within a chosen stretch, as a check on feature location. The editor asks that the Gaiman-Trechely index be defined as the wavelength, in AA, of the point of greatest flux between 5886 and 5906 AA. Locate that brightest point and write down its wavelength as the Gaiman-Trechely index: 5892 AA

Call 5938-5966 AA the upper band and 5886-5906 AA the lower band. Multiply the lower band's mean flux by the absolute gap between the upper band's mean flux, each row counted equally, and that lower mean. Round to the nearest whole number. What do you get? 15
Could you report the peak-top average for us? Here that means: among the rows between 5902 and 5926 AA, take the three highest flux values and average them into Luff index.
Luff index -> 21.4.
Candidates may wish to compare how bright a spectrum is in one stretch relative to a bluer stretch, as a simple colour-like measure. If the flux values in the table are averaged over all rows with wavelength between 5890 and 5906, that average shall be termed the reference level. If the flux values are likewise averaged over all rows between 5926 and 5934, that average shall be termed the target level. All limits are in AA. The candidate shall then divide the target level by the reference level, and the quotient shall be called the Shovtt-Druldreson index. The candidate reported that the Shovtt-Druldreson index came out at 1.00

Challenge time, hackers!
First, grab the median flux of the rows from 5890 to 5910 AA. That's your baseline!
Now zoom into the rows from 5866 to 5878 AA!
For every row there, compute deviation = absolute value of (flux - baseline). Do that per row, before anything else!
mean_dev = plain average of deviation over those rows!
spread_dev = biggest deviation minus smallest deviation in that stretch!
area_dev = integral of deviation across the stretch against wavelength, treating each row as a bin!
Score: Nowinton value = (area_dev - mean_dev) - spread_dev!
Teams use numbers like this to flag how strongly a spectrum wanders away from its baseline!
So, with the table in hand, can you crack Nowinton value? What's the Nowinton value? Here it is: 25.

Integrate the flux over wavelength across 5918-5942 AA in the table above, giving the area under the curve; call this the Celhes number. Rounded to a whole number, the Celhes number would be 481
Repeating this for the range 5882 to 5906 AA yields 473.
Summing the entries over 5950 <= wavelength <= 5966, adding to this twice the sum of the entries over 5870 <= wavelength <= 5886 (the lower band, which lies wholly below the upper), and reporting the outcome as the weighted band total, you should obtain 255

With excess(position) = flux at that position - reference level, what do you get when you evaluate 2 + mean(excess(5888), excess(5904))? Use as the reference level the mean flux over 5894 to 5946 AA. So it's 1.6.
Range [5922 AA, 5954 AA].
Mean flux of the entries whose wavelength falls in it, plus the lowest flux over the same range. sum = 38.2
